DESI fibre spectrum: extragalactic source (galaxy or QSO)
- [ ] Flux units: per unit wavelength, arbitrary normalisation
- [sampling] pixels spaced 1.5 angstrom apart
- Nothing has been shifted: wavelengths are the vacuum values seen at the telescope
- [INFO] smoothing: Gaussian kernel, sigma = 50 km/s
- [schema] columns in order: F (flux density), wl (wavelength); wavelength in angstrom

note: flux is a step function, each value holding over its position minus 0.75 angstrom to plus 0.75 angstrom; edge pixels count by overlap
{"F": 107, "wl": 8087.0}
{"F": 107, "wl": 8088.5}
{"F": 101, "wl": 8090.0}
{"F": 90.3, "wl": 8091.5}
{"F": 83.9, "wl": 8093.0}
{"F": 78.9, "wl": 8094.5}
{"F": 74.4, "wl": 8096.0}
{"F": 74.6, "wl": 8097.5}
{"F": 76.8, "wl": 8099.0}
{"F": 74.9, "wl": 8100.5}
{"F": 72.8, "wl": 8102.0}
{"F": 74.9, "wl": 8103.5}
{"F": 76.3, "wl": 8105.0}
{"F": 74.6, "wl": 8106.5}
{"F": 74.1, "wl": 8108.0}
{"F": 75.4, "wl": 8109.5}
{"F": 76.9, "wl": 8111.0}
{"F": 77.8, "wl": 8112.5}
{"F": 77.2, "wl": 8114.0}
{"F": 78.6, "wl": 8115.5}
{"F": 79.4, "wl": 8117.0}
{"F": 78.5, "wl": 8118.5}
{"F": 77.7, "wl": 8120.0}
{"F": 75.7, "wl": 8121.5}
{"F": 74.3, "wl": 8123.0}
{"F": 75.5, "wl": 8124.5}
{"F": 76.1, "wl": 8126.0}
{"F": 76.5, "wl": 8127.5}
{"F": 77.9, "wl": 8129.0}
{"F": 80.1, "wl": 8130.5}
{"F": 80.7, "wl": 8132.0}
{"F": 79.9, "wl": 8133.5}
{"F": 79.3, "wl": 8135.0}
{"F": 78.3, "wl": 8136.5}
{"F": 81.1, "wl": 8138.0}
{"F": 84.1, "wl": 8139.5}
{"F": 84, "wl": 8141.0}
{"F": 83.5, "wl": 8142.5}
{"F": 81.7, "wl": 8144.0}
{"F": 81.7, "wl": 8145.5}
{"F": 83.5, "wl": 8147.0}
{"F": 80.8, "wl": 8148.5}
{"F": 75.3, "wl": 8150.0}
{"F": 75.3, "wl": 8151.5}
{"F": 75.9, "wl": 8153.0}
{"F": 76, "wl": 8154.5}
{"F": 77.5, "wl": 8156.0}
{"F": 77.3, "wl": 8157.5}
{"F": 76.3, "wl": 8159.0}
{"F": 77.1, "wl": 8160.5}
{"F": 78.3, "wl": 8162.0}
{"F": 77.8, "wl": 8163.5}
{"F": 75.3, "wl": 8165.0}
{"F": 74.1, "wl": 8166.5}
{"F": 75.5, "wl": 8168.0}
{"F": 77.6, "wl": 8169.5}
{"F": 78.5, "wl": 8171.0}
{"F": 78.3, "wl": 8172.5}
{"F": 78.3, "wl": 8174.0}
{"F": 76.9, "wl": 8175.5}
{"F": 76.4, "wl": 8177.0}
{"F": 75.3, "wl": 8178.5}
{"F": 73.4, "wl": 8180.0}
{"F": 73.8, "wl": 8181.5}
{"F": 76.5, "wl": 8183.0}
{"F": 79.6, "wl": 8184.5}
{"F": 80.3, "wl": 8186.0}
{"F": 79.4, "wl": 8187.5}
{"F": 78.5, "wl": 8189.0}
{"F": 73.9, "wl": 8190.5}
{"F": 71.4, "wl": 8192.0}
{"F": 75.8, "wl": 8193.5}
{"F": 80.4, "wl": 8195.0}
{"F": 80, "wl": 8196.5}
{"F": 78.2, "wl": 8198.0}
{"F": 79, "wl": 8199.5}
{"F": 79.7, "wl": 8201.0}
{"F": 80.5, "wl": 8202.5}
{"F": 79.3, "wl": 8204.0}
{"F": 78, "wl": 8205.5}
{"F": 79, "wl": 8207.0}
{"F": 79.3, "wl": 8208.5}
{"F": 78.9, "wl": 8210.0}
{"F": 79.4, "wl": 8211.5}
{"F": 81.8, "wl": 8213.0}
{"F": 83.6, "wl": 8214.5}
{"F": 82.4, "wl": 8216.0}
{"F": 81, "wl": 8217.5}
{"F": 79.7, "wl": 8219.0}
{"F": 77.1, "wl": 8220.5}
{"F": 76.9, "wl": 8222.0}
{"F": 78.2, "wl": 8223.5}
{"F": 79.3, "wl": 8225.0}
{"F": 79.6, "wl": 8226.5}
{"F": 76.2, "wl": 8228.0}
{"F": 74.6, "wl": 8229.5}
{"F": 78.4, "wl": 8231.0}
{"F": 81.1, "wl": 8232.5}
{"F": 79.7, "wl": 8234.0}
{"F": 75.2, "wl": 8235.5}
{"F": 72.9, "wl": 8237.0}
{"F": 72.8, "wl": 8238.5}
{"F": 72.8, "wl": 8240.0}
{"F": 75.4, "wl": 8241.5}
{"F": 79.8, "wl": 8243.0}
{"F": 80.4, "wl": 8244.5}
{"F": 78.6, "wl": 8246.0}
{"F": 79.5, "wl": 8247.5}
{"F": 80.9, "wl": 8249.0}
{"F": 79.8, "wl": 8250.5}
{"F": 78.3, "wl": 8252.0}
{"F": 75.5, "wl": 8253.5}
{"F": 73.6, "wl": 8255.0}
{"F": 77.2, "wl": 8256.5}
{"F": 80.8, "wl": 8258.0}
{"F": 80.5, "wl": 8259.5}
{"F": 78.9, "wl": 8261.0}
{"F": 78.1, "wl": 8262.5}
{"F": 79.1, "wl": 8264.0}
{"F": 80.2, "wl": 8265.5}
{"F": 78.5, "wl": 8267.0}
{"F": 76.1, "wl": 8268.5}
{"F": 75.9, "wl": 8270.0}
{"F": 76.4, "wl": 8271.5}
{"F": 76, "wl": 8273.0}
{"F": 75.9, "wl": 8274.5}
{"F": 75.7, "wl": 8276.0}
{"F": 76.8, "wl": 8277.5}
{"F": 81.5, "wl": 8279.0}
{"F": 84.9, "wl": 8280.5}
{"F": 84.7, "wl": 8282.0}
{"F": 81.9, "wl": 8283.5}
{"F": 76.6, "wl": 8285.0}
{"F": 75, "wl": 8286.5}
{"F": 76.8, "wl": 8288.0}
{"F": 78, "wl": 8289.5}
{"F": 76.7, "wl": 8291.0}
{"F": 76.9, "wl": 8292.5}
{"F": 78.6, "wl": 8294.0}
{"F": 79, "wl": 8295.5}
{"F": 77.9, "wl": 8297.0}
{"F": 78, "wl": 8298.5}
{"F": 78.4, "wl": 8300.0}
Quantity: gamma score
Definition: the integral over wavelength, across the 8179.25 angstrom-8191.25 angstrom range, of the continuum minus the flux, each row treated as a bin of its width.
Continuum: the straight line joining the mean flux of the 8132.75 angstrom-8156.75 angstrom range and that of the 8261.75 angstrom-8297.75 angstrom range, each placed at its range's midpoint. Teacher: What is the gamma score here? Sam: 29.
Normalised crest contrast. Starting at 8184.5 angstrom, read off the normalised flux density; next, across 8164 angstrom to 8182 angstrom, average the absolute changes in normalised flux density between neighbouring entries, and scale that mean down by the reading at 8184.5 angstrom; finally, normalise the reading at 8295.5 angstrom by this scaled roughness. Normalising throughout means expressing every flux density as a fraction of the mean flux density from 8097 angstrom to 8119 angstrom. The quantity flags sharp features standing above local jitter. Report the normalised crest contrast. 82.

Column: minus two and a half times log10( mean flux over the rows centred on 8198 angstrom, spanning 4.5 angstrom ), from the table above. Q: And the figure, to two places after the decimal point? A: -4.74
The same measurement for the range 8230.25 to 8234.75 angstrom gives -4.75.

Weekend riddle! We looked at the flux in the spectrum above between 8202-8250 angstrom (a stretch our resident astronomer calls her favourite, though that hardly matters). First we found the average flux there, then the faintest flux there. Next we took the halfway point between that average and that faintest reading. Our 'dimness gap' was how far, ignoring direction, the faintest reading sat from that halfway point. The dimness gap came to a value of 2.85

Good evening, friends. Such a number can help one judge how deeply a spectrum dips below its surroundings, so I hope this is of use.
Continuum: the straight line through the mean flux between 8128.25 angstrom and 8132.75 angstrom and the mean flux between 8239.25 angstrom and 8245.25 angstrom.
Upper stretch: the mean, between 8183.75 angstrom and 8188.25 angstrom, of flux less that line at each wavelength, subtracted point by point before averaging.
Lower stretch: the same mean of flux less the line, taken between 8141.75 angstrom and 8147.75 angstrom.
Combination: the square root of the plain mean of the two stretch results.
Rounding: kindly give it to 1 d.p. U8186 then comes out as 1.5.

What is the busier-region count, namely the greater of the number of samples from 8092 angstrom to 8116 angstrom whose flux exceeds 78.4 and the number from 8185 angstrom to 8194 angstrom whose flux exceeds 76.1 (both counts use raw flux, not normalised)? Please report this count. 3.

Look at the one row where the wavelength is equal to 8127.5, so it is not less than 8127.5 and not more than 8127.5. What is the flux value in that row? 76.5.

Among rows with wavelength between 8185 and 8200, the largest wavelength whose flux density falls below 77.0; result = 8193.5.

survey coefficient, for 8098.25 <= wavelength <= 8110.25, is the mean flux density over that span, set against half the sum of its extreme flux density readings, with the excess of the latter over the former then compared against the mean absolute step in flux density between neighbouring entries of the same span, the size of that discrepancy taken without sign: 1.7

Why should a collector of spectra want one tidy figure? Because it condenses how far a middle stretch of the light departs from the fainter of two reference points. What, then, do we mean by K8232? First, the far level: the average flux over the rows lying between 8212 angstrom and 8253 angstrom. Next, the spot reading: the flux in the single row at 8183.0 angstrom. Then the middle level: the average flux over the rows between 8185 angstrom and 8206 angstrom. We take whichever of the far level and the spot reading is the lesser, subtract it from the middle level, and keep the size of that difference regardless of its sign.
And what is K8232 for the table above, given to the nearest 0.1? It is 1.7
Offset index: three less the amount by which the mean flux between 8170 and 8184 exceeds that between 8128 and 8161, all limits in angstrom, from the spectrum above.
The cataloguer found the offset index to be 6.0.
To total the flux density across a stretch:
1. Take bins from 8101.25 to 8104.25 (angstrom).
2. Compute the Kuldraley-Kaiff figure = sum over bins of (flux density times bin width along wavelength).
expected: 222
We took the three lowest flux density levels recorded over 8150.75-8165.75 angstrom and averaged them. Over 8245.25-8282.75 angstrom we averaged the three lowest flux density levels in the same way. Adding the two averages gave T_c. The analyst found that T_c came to 150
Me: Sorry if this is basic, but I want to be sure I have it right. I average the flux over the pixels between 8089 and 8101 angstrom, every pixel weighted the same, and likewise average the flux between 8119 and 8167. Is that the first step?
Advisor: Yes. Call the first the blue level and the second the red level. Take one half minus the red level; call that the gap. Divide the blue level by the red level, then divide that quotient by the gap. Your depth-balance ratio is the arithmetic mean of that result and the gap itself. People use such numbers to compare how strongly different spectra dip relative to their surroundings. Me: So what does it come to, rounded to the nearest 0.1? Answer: -39.0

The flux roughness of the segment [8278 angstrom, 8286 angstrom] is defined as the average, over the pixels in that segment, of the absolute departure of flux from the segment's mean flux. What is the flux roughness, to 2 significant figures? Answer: 2.3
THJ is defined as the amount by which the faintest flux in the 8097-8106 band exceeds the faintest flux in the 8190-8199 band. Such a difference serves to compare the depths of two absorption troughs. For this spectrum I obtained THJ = 1.4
